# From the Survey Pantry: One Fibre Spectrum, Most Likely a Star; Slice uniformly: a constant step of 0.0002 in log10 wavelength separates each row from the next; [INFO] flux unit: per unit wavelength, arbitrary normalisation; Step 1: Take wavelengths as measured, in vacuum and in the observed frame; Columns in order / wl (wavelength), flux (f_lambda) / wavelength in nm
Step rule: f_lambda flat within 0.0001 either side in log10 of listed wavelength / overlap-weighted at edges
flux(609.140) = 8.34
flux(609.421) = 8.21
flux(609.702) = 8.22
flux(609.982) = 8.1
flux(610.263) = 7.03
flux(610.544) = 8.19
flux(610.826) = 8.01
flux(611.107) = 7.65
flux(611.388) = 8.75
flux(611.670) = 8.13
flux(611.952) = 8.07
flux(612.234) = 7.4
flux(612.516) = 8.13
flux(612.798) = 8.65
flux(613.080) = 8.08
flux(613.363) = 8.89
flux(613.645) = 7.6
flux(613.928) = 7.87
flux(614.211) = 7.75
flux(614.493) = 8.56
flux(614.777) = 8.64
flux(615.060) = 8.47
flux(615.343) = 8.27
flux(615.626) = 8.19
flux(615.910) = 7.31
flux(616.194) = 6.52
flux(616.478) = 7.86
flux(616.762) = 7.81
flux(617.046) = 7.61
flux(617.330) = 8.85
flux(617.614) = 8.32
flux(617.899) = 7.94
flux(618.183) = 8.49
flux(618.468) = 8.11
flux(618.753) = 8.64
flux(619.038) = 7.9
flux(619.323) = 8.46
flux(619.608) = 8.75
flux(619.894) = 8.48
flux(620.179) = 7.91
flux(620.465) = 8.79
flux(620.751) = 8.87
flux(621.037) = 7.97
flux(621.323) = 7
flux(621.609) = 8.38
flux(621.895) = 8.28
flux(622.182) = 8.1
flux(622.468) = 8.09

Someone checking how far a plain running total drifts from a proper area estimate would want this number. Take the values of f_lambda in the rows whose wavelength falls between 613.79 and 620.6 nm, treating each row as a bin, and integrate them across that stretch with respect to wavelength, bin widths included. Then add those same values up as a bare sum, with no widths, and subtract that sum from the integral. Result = -140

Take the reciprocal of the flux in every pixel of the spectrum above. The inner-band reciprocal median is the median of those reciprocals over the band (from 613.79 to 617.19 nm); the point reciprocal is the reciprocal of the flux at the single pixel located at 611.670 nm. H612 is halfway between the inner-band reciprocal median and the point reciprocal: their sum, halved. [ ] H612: 0.125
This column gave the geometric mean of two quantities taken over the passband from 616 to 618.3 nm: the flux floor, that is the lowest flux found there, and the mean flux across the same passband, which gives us 7.2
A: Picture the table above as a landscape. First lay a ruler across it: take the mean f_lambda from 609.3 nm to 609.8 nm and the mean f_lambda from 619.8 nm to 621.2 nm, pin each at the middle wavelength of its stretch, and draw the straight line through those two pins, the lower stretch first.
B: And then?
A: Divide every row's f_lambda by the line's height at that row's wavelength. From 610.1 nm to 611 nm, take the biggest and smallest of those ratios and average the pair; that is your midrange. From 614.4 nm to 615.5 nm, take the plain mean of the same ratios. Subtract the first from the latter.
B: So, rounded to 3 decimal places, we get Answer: 0.097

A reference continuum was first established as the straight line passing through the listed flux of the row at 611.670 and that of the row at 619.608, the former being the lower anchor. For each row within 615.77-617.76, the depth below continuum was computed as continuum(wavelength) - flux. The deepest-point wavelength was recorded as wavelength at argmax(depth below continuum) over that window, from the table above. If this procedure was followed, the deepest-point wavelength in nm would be 616.194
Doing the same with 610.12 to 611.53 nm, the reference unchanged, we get 610.263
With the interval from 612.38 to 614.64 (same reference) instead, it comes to 613.645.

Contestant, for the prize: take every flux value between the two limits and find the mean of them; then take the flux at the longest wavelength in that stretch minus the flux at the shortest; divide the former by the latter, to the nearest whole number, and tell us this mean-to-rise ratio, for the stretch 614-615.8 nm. 19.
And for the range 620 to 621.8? 17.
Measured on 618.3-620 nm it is 23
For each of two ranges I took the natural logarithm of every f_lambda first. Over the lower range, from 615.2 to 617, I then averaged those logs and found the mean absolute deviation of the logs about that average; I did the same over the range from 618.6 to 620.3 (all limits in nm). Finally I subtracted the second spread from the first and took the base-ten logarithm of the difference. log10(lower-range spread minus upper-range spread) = -1.51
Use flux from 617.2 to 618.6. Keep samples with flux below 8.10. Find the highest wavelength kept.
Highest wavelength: 617.899 nm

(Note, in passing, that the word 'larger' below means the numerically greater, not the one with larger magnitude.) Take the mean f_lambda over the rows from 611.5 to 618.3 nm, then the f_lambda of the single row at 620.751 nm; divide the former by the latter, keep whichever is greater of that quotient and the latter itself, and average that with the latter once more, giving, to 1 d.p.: 8.9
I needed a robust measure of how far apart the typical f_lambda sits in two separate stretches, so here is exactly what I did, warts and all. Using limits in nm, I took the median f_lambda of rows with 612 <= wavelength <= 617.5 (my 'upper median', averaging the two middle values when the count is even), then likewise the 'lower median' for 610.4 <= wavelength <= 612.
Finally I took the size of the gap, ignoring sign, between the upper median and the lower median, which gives 0.02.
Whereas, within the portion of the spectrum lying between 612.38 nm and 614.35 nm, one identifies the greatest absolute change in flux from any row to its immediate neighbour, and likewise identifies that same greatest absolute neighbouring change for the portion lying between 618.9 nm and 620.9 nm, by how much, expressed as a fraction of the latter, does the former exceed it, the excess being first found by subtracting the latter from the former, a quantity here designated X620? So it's 0.47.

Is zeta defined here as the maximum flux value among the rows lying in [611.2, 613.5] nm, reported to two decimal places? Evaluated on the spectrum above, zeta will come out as 8.89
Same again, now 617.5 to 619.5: 8.64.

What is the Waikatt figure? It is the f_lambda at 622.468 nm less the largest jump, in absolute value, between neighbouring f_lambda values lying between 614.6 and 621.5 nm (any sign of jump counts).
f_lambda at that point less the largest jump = 6.75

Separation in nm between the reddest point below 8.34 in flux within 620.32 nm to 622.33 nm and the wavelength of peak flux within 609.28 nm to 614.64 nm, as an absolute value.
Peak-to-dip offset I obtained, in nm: 8.82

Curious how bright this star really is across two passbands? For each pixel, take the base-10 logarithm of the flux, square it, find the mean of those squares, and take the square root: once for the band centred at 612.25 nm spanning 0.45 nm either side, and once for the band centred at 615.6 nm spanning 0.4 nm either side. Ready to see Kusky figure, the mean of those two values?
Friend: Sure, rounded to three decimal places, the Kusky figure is 0.897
